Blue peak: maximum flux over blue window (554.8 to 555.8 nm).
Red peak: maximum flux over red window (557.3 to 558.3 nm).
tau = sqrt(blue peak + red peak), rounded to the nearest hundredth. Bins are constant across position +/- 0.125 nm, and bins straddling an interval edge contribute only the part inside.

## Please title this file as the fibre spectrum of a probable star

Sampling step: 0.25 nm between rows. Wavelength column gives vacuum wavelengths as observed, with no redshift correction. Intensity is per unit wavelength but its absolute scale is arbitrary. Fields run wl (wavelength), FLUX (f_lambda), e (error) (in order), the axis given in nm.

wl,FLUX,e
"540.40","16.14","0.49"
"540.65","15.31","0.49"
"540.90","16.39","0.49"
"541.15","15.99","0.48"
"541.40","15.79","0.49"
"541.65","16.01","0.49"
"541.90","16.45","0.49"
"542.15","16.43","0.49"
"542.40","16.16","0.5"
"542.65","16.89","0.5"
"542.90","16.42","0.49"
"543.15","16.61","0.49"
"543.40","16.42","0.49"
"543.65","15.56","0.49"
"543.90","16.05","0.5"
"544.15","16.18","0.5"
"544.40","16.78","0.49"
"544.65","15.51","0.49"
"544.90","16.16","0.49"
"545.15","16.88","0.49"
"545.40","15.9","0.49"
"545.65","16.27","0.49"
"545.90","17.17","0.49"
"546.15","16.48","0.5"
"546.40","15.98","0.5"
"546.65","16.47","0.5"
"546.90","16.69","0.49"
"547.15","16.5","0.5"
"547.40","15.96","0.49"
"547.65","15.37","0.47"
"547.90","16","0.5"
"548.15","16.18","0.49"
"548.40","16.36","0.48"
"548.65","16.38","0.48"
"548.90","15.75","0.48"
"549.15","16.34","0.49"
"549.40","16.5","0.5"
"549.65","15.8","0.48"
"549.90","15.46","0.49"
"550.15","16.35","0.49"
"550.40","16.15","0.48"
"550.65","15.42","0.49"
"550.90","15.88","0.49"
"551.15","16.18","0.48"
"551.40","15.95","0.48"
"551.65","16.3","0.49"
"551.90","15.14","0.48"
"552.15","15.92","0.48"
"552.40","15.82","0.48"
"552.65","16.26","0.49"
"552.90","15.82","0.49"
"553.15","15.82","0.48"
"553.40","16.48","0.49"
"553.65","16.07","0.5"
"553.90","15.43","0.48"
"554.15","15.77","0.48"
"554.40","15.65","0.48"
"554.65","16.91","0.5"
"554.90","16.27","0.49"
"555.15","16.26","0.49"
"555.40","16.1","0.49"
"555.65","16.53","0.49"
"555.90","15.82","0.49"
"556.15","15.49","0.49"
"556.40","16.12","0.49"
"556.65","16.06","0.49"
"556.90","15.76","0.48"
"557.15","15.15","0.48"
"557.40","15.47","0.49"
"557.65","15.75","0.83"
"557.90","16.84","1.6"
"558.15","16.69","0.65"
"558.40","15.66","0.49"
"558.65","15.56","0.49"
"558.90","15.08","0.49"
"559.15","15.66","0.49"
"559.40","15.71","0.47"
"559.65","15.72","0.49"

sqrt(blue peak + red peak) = 5.78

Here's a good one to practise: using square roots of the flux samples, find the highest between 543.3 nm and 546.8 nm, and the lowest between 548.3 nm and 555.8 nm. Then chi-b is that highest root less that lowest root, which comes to 0.25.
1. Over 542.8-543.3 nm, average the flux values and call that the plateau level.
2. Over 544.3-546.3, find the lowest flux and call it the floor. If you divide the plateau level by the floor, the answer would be 1.06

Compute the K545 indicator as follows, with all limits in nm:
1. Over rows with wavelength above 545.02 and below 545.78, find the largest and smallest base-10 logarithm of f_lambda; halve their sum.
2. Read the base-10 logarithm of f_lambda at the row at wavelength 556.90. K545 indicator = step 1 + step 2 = 2.41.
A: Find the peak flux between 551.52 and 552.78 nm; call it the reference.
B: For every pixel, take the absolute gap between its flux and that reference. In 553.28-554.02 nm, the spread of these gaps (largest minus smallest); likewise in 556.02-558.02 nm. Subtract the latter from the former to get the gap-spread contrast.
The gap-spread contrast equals -0.3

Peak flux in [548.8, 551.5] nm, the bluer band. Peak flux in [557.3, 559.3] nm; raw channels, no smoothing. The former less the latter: -0.3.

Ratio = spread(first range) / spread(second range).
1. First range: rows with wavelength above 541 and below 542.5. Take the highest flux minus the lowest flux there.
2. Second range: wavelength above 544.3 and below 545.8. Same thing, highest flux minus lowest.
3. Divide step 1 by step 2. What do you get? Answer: 0.48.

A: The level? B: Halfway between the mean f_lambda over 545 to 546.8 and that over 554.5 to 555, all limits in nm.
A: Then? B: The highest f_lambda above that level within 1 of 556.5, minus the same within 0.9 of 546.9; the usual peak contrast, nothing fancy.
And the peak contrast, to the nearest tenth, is -0.2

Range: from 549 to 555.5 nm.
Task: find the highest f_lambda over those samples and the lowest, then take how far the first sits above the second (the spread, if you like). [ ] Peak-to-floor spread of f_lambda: 1.77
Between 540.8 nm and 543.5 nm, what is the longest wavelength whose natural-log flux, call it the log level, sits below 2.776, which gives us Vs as 541.65 nm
